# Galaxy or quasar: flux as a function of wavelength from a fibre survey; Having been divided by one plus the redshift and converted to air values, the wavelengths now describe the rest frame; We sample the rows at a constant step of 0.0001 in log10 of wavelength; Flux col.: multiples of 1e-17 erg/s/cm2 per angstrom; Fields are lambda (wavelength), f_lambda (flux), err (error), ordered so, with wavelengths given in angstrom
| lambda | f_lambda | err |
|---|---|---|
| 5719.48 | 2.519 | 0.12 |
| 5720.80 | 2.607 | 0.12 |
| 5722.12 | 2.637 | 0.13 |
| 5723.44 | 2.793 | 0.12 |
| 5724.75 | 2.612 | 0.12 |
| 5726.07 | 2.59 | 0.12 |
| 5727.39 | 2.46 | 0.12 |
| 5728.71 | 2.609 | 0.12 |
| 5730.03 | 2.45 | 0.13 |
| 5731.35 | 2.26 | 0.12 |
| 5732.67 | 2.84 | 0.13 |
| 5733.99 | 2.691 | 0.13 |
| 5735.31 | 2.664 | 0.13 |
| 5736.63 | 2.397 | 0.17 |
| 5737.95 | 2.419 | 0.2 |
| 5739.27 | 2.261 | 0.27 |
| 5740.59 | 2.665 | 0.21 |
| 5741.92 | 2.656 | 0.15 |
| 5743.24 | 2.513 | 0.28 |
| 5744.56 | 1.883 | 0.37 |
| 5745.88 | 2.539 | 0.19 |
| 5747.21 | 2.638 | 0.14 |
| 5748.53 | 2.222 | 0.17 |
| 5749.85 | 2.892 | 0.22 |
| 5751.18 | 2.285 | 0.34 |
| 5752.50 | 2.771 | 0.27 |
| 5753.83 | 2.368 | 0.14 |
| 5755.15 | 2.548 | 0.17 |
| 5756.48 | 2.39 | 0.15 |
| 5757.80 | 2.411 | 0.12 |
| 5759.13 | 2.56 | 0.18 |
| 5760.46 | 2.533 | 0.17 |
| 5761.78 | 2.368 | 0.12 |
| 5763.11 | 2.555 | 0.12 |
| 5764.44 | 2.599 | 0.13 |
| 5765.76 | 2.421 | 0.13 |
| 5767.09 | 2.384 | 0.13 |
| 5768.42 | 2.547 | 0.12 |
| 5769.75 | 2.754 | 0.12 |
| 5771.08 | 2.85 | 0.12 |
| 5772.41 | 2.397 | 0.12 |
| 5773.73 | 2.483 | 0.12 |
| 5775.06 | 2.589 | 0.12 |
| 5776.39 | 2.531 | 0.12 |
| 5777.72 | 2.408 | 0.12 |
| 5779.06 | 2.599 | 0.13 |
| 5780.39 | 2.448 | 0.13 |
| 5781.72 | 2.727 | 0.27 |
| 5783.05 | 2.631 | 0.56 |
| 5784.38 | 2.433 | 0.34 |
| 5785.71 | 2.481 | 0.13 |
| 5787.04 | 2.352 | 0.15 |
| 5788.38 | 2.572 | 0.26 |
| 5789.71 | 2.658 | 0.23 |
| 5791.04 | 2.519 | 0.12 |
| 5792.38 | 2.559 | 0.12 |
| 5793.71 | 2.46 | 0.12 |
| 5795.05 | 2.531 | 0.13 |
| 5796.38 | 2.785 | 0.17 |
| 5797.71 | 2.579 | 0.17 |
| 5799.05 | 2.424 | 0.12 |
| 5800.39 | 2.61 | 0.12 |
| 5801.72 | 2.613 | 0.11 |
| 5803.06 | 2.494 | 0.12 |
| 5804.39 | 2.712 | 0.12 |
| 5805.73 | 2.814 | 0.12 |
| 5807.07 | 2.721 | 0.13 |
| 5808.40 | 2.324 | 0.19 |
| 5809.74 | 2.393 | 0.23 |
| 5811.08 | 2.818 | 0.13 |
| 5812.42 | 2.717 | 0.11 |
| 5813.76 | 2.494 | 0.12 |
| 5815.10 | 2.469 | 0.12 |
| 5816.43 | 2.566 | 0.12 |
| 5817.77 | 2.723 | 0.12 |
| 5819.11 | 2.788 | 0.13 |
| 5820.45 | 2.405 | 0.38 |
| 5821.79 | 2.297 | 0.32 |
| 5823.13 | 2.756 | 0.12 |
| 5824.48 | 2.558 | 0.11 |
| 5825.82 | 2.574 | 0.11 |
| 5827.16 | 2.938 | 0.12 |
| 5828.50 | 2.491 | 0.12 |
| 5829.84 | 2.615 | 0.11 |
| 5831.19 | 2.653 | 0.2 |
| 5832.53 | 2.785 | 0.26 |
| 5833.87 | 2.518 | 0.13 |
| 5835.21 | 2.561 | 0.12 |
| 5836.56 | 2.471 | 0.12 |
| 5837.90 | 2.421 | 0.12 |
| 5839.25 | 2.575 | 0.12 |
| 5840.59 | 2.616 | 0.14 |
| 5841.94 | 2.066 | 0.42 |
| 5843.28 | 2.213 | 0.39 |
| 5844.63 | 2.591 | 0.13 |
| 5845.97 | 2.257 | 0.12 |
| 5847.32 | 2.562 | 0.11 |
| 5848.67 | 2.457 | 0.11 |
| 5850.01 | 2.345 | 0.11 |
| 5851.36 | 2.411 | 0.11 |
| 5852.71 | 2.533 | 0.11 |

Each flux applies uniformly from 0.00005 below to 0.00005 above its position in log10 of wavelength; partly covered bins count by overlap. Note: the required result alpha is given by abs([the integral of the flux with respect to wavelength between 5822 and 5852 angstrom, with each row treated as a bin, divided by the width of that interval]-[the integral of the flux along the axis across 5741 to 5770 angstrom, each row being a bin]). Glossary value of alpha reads 70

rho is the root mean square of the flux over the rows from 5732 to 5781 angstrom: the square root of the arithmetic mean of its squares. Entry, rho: 2.52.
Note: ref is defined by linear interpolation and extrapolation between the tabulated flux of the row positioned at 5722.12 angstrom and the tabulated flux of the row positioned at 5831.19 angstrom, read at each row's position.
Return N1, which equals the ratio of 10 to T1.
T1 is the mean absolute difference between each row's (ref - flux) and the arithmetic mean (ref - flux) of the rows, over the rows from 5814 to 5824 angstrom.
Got 64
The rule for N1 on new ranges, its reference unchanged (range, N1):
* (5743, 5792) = 76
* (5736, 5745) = 53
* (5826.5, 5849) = 68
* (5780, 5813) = 84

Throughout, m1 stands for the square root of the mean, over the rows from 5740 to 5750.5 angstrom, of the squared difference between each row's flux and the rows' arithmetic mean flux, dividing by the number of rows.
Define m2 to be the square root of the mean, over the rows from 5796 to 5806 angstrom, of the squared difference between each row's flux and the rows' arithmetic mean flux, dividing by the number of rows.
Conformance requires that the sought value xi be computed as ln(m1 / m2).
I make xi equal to 0.8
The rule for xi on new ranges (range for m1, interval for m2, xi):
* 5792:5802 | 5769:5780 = -0.4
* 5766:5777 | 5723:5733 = -0.1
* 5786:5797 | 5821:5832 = -0.4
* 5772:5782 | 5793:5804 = 0.0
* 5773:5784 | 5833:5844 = -0.6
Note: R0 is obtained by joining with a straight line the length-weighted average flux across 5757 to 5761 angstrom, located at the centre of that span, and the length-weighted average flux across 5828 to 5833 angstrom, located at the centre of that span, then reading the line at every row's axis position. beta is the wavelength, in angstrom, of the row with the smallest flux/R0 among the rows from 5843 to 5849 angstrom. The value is 5843.28 angstrom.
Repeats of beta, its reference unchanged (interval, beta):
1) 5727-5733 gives 5731.35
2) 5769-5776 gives 5772.41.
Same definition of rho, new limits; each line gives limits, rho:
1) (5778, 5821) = 2.58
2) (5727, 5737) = 2.55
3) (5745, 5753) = 2.57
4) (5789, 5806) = 2.60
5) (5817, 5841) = 2.60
